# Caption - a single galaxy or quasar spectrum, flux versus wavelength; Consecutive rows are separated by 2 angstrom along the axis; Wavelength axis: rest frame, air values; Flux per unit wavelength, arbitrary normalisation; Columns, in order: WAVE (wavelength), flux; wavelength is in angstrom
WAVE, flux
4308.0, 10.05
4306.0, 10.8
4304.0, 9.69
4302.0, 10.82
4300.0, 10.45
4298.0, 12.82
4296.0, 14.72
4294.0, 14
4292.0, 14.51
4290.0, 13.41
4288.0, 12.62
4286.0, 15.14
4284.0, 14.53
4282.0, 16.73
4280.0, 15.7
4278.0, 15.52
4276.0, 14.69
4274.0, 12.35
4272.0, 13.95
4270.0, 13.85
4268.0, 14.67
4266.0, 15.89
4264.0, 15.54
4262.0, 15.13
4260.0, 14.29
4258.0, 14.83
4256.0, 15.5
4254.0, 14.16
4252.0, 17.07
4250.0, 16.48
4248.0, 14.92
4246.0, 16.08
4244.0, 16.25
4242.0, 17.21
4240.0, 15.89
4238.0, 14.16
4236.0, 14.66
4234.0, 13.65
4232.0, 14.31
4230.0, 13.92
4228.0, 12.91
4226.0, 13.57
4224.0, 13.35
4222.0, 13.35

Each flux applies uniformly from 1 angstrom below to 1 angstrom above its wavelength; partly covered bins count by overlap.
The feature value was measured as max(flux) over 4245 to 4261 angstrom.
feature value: 17.07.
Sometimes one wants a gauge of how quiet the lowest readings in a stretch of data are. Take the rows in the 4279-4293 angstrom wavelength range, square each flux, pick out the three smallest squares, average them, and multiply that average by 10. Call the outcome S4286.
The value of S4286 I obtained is 1832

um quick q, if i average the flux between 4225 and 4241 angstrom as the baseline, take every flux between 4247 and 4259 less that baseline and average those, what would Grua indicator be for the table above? 1.4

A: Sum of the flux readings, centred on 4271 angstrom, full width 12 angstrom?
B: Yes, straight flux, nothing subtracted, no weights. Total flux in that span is 85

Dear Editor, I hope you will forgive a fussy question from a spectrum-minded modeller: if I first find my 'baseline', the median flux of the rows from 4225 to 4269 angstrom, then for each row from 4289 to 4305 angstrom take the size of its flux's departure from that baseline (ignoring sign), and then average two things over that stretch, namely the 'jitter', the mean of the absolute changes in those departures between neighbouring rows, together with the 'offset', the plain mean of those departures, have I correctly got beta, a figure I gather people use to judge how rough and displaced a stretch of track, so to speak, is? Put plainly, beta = 1.74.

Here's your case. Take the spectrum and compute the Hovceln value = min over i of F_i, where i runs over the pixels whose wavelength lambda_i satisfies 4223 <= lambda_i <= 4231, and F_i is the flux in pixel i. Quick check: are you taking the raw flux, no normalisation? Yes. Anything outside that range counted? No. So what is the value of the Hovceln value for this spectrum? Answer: 12.91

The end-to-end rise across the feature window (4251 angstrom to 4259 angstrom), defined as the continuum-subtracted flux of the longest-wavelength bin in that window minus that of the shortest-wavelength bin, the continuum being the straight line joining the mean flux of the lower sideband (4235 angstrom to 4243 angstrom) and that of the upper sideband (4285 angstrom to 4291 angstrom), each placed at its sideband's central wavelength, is -2.0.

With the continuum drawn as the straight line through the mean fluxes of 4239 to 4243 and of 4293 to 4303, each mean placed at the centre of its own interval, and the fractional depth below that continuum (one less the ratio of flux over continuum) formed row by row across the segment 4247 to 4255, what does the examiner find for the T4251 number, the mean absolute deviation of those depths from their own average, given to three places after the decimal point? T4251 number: 0.071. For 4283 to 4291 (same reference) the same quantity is 0.057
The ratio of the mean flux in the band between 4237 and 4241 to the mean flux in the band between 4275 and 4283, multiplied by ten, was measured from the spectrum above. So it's 9.6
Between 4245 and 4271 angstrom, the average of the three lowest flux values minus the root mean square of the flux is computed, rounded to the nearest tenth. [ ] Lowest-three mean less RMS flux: -1.2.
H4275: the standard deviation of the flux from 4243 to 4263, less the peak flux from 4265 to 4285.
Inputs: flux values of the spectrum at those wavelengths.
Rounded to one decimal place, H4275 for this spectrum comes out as -15.8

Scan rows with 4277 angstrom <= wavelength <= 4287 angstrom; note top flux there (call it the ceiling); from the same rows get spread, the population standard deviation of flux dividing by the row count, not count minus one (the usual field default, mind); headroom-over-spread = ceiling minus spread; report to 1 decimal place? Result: 16.0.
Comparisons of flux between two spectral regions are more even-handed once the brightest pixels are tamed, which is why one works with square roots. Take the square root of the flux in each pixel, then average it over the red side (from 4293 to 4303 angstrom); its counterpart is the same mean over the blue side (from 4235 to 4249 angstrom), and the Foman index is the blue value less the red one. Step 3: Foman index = 0.41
